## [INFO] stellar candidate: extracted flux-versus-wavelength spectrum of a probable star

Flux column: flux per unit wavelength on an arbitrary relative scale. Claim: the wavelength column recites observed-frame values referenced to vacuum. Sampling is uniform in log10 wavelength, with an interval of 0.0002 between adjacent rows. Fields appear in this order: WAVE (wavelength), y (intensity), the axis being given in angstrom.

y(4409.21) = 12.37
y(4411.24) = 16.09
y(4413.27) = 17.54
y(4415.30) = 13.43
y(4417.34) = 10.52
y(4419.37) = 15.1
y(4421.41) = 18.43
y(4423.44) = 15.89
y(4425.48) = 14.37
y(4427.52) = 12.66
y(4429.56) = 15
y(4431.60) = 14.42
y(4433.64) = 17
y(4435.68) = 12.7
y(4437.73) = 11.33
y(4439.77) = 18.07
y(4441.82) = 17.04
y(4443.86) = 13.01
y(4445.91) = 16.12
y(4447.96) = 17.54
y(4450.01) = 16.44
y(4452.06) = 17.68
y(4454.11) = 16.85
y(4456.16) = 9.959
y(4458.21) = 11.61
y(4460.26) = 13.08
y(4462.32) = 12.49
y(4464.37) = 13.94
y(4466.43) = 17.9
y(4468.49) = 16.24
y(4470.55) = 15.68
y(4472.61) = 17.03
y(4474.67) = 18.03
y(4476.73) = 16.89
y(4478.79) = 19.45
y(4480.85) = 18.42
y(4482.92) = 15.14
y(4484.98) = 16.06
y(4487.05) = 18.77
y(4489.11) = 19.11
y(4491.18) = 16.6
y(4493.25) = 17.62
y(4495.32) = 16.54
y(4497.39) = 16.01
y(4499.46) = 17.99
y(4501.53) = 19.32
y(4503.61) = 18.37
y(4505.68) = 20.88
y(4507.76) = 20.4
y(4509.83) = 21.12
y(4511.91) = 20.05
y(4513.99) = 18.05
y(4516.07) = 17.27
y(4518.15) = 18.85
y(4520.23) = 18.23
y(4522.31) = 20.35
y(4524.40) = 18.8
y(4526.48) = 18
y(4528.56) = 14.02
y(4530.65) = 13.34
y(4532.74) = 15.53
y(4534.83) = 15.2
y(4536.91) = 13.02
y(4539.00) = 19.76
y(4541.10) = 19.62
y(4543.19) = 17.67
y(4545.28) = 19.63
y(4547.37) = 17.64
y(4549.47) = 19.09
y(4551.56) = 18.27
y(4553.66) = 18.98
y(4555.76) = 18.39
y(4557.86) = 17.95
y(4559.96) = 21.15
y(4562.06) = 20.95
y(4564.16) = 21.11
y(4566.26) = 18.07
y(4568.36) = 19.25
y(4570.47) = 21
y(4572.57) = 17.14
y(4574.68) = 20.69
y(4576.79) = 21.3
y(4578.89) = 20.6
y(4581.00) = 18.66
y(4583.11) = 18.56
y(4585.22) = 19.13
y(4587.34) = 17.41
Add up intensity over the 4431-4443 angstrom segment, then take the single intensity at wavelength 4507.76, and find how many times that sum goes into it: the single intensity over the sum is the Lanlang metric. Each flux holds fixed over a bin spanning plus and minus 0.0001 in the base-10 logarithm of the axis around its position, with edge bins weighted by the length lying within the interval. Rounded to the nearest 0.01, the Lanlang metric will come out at 0.23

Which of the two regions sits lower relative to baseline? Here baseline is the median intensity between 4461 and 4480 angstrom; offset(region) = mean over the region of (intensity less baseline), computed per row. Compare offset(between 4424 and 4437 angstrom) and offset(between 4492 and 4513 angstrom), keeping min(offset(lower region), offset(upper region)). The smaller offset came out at -2.5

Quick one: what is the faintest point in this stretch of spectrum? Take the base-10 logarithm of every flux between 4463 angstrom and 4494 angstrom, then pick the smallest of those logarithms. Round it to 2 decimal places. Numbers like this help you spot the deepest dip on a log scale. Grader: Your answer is 1.14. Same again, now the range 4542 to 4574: 1.23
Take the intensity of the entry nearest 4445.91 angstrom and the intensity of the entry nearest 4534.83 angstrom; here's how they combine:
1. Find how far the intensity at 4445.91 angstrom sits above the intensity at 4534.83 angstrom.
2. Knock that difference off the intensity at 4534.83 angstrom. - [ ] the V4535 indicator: 14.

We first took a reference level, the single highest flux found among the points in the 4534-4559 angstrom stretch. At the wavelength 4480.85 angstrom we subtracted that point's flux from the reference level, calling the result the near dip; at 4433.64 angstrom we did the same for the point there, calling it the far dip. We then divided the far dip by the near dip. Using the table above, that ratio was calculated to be 2.1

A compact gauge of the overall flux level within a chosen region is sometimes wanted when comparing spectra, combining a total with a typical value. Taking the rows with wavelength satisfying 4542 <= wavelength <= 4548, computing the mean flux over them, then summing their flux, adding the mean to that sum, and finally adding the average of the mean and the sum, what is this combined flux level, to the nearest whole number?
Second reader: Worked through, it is 110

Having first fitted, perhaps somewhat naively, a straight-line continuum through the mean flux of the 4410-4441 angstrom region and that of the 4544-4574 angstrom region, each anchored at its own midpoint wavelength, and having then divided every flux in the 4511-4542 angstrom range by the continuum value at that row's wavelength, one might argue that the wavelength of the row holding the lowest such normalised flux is 4536.91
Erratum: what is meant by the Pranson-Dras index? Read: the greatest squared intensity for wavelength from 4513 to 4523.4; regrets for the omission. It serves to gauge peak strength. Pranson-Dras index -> 414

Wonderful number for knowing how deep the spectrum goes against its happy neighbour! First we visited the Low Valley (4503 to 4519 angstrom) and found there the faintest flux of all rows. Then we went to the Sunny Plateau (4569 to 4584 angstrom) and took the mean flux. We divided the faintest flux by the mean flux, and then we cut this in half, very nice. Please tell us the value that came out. 0.44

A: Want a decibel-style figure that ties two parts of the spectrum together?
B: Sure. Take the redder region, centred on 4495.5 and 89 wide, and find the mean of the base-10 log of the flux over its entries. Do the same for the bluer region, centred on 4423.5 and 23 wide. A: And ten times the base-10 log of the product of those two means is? 1.56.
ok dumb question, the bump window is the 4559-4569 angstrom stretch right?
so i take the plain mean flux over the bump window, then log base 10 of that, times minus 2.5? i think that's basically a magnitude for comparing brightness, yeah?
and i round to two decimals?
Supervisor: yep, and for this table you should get -3.26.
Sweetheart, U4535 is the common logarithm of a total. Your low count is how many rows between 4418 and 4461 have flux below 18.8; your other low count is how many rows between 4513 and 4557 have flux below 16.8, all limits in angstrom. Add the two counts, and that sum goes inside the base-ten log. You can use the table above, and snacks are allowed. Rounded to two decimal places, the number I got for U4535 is 1.41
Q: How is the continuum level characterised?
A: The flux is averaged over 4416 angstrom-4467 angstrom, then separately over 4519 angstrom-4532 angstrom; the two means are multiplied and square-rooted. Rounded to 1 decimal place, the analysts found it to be 15.9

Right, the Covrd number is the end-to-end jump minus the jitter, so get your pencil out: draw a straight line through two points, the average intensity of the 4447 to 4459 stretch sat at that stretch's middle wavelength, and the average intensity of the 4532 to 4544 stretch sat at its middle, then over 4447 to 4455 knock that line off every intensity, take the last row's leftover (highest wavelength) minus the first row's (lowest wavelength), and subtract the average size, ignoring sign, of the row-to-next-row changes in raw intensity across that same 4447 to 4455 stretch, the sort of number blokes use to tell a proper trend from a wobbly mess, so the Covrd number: -1.9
